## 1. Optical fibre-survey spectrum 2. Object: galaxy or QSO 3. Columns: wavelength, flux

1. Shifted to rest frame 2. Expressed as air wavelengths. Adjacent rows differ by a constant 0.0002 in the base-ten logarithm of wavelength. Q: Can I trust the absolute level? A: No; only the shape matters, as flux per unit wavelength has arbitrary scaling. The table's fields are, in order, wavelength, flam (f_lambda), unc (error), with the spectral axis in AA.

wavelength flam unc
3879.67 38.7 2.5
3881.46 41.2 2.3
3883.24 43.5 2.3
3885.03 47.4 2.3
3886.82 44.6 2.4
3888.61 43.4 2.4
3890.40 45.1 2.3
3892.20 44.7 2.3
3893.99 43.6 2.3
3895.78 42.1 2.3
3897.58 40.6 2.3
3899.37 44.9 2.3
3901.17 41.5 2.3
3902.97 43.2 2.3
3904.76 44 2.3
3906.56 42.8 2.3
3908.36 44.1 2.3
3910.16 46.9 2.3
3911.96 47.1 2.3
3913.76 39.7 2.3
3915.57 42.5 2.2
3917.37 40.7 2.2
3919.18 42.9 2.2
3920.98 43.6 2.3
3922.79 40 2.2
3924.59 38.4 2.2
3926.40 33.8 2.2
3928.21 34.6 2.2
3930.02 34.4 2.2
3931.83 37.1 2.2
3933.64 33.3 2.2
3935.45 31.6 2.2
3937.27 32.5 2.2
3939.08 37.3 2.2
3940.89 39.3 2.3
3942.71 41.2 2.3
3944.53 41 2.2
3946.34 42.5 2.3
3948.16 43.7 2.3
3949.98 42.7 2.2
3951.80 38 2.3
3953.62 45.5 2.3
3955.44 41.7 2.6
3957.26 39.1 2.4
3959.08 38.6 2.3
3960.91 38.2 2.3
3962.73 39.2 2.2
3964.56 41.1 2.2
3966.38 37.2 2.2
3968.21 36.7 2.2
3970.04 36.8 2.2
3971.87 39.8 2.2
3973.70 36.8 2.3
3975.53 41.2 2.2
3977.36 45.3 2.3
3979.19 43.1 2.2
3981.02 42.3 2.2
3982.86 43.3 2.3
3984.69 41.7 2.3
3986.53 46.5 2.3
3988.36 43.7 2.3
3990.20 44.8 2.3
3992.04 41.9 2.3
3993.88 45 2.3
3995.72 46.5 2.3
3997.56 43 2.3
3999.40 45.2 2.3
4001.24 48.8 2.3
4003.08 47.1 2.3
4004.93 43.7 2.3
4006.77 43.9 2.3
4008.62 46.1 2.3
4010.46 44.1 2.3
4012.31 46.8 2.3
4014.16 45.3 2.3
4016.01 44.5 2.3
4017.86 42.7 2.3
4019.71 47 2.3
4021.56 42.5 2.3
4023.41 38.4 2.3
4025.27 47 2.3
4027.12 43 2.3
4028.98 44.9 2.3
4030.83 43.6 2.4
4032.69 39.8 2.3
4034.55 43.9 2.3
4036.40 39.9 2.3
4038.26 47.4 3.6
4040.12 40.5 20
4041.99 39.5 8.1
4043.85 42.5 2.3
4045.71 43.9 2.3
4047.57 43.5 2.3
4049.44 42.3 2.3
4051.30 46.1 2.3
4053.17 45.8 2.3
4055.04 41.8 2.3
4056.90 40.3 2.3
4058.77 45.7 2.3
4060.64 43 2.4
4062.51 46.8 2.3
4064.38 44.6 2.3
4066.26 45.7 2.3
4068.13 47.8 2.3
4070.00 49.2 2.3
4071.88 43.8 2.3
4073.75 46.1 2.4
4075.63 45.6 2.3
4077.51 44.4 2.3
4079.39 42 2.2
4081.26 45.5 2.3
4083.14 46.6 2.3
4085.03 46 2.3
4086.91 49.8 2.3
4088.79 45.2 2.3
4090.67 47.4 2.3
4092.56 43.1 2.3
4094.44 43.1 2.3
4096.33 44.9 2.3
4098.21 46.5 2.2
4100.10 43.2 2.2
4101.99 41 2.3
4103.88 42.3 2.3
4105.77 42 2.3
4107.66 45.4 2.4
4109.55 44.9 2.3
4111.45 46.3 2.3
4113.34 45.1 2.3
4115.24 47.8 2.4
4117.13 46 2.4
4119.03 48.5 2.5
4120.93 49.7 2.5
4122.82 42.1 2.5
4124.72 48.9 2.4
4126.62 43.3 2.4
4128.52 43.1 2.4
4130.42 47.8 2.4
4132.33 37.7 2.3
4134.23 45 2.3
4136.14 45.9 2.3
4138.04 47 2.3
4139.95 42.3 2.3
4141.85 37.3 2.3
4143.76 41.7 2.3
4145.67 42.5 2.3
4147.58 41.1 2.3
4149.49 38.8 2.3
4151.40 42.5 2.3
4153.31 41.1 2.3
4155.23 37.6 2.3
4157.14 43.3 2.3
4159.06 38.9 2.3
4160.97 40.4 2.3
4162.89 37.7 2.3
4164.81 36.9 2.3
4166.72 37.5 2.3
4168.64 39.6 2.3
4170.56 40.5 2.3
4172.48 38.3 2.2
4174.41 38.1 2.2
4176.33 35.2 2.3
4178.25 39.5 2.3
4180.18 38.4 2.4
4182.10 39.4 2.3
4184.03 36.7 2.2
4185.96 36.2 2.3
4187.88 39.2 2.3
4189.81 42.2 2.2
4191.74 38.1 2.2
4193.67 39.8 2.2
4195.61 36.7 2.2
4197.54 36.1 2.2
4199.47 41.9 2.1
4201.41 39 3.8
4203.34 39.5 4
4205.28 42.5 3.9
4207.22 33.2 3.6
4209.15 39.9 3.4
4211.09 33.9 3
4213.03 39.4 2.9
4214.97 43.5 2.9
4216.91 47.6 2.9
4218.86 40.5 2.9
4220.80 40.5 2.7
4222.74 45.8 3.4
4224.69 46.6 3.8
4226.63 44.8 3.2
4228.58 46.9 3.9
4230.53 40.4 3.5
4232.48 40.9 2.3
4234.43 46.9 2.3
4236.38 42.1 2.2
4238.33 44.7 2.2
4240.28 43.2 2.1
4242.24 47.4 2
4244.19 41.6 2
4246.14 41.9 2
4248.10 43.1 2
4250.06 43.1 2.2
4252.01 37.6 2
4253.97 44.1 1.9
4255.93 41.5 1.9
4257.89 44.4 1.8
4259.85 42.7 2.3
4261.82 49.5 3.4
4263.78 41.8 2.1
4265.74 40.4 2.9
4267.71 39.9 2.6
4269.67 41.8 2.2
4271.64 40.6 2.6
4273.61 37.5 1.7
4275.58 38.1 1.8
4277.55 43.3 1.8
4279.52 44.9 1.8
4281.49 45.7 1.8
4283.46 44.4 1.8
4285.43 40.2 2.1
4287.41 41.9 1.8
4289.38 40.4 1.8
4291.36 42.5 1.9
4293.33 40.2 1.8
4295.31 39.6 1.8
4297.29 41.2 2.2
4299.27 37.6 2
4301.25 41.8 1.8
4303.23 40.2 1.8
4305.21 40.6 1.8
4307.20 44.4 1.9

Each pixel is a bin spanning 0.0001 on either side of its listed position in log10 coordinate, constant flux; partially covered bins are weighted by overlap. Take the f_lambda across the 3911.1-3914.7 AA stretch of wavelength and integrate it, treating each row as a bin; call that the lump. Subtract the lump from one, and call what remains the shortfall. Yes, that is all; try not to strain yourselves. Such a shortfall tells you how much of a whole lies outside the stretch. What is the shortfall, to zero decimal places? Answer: -155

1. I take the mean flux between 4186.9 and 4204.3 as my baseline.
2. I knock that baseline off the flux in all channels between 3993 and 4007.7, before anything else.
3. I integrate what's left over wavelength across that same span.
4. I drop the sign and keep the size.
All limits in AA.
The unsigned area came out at 92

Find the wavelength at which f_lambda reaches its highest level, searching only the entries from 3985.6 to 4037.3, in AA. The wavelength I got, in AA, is 4001.24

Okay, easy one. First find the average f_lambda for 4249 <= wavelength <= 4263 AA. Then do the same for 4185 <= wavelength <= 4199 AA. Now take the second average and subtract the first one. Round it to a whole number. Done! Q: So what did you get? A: -5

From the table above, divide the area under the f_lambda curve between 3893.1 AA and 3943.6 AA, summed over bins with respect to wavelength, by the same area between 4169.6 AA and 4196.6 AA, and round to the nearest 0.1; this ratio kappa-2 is 2.0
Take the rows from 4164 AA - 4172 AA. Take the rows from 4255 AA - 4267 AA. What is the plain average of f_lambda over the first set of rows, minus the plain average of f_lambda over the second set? -5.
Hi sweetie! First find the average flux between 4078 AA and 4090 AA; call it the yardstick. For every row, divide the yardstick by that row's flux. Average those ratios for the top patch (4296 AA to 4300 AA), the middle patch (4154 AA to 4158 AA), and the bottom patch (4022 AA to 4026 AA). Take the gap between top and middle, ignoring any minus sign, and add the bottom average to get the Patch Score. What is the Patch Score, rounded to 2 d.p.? 1.11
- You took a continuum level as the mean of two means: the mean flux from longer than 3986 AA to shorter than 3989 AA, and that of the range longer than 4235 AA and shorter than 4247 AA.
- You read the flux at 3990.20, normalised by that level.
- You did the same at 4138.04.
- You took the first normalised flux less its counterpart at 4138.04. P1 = -0.050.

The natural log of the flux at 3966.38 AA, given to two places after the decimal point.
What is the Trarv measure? 3.62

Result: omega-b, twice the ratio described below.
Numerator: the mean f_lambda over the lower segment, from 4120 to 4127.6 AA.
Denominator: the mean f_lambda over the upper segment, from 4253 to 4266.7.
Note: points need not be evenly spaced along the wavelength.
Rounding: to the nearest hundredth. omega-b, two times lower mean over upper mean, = 2.12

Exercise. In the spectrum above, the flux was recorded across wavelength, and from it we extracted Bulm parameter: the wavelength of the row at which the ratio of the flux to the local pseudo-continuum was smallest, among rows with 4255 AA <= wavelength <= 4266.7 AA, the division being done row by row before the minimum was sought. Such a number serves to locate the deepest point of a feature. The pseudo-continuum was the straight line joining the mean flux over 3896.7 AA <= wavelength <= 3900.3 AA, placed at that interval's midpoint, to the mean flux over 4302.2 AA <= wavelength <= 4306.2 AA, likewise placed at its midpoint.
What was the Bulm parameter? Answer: 4265.74 AA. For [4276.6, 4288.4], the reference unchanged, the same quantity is 4285.43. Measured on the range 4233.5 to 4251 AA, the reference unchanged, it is 4244.19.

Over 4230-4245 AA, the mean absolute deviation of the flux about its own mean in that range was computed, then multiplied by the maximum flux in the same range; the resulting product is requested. 104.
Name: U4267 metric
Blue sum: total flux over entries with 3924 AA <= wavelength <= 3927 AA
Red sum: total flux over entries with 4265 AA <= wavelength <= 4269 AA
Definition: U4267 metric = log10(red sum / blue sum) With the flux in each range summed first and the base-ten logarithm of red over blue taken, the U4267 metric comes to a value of 0.05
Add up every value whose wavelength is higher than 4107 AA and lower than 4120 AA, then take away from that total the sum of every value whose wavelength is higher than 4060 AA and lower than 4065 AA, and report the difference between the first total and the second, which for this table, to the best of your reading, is 190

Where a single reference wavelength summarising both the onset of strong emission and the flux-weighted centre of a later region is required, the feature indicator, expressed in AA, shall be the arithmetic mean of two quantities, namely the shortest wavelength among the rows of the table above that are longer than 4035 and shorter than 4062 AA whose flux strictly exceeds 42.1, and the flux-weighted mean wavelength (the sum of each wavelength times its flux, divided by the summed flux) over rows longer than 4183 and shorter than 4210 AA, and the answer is 4117.4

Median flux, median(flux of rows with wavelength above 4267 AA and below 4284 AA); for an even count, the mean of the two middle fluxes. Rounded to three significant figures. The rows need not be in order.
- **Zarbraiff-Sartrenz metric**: 41.8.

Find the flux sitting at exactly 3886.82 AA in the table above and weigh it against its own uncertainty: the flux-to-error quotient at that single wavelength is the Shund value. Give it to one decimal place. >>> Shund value 18.6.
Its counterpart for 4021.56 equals 18.5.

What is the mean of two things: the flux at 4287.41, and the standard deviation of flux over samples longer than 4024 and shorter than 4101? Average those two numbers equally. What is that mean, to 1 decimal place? 22.2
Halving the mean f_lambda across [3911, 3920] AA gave 21.3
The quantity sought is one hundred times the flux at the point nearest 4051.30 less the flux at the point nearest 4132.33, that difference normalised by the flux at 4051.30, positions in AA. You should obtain 18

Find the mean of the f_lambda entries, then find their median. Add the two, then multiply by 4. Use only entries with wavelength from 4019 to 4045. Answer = 342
